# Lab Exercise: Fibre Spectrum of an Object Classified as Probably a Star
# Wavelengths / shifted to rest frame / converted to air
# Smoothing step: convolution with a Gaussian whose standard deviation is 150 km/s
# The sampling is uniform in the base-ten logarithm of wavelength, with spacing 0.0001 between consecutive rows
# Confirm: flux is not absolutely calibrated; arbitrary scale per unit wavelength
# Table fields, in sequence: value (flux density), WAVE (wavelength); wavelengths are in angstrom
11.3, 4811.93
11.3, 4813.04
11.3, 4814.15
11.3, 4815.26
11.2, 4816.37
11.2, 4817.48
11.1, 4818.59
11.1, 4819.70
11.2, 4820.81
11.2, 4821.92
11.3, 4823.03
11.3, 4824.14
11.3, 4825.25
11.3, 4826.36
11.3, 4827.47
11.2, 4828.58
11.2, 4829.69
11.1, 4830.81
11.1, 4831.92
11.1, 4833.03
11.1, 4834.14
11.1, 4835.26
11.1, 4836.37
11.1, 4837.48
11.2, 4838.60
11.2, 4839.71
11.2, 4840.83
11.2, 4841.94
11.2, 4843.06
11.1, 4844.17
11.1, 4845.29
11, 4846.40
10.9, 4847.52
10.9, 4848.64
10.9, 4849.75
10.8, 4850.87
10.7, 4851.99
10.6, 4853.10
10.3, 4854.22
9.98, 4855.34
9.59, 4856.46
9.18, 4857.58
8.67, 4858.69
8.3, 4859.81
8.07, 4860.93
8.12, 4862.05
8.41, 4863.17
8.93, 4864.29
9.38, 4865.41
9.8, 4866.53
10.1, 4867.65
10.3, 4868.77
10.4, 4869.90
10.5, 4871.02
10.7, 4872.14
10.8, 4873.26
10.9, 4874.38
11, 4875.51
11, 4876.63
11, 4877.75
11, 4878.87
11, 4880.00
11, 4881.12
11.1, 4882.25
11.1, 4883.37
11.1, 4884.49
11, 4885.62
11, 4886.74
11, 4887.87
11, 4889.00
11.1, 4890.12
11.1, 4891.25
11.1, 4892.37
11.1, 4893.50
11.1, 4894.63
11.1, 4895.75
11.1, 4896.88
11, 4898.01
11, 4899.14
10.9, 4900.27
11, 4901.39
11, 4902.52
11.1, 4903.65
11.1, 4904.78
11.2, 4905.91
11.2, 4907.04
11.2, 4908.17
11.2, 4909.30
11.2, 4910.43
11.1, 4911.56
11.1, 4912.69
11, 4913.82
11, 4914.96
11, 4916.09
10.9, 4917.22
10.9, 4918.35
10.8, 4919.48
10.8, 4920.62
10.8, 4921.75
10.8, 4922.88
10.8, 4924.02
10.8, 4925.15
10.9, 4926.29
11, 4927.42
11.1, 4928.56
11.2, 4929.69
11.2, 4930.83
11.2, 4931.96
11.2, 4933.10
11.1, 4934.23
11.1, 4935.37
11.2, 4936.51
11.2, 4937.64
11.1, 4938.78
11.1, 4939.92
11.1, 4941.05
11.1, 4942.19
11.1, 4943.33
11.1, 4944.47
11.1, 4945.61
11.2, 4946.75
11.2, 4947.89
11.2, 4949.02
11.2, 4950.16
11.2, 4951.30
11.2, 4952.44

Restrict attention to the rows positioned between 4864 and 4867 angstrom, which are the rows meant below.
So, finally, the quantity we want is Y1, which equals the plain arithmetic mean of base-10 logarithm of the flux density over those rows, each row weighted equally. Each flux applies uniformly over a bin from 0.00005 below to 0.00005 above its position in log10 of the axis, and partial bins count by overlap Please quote 0.97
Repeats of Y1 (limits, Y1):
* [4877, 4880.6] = 1.04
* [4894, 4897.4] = 1.05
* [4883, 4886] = 1.04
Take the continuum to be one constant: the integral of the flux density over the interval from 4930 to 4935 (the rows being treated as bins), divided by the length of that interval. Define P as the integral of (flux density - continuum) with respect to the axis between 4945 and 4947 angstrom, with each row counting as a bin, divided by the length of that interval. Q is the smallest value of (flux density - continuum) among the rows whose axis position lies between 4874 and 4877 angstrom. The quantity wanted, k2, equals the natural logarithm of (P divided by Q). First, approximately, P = -0.03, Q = -0.27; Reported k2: -2.2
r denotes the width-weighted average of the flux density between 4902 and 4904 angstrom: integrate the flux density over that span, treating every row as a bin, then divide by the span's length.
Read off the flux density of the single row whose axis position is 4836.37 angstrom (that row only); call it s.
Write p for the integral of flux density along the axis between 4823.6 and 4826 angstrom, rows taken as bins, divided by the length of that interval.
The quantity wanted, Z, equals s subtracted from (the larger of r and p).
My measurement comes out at 0.21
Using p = 11.3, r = 11.0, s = 11.1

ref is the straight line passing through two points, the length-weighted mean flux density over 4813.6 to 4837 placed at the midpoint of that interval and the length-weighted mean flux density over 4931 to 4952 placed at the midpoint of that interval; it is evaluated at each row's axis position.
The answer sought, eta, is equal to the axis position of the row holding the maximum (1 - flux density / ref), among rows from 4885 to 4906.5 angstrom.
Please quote 4900.27 angstrom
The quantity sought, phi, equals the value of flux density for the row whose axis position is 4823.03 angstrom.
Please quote 11.3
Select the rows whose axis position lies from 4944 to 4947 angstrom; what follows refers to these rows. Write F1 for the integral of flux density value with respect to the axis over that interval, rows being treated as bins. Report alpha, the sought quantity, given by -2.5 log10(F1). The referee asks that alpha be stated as -3.81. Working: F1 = 33.4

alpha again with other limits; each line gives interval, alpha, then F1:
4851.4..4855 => -3.94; 37.8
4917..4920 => -3.78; 32.6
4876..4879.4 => -3.94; 37.5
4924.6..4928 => -3.92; 37.0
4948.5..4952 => -3.98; 39.2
